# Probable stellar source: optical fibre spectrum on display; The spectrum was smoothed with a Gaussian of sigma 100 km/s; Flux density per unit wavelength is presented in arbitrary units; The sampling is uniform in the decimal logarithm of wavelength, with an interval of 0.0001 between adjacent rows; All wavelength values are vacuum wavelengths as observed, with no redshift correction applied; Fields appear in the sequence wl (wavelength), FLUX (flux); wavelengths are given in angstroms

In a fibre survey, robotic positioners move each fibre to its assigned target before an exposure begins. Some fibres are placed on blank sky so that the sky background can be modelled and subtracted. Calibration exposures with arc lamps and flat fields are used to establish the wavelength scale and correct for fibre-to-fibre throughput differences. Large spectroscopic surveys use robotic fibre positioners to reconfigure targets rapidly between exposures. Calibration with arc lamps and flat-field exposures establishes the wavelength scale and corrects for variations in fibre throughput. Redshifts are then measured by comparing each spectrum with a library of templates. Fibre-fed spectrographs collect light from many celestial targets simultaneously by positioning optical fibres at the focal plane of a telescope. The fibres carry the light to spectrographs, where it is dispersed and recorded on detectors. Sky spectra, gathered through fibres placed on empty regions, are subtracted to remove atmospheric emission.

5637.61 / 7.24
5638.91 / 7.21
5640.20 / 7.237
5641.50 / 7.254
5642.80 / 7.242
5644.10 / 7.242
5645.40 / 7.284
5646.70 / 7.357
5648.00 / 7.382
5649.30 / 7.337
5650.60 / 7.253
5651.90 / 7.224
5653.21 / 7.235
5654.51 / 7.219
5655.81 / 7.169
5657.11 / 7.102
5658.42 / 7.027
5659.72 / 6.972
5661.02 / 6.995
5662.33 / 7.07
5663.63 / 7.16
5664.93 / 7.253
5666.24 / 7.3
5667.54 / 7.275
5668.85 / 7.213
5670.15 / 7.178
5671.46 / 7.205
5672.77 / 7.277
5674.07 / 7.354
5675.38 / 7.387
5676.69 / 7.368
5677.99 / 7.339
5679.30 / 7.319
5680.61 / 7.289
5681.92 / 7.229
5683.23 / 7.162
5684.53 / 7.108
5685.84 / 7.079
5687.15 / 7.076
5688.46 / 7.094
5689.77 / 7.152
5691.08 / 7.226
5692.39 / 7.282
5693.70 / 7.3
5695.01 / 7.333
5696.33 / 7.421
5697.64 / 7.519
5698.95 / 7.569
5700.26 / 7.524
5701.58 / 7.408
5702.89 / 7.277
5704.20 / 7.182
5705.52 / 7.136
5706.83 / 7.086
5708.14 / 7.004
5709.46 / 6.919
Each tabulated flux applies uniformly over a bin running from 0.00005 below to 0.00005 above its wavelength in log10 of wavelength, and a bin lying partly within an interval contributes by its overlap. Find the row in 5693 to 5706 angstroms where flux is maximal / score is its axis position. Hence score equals 5698.95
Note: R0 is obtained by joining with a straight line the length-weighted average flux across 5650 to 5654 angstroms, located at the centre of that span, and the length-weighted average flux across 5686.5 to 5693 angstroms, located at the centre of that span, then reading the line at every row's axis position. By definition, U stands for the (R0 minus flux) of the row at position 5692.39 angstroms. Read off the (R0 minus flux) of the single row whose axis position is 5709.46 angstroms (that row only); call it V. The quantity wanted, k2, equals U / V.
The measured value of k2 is -0.6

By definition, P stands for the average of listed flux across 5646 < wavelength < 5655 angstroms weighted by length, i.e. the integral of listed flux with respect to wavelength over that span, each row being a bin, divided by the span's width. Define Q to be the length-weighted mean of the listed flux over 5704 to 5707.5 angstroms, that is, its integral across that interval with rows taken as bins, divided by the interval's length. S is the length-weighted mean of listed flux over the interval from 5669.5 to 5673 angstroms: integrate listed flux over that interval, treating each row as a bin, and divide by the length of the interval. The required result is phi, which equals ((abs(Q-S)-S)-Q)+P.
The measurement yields -6.98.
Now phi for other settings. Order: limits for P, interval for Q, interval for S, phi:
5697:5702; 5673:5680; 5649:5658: -6.90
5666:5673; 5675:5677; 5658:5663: -6.81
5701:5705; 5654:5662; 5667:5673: -6.87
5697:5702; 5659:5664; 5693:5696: -6.59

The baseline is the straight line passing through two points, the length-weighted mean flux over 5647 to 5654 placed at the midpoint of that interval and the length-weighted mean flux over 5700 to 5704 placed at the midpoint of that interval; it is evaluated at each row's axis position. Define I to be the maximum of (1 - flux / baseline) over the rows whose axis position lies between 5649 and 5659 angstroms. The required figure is 0.037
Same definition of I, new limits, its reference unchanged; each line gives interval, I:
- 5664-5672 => 0.019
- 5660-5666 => 0.042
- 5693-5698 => 0.007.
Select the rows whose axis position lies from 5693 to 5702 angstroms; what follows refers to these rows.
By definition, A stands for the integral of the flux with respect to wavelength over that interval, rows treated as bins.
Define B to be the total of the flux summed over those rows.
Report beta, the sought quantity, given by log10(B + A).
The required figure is 2.08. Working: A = 67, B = 52.1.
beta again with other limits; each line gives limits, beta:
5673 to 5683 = 2.10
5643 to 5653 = 2.09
